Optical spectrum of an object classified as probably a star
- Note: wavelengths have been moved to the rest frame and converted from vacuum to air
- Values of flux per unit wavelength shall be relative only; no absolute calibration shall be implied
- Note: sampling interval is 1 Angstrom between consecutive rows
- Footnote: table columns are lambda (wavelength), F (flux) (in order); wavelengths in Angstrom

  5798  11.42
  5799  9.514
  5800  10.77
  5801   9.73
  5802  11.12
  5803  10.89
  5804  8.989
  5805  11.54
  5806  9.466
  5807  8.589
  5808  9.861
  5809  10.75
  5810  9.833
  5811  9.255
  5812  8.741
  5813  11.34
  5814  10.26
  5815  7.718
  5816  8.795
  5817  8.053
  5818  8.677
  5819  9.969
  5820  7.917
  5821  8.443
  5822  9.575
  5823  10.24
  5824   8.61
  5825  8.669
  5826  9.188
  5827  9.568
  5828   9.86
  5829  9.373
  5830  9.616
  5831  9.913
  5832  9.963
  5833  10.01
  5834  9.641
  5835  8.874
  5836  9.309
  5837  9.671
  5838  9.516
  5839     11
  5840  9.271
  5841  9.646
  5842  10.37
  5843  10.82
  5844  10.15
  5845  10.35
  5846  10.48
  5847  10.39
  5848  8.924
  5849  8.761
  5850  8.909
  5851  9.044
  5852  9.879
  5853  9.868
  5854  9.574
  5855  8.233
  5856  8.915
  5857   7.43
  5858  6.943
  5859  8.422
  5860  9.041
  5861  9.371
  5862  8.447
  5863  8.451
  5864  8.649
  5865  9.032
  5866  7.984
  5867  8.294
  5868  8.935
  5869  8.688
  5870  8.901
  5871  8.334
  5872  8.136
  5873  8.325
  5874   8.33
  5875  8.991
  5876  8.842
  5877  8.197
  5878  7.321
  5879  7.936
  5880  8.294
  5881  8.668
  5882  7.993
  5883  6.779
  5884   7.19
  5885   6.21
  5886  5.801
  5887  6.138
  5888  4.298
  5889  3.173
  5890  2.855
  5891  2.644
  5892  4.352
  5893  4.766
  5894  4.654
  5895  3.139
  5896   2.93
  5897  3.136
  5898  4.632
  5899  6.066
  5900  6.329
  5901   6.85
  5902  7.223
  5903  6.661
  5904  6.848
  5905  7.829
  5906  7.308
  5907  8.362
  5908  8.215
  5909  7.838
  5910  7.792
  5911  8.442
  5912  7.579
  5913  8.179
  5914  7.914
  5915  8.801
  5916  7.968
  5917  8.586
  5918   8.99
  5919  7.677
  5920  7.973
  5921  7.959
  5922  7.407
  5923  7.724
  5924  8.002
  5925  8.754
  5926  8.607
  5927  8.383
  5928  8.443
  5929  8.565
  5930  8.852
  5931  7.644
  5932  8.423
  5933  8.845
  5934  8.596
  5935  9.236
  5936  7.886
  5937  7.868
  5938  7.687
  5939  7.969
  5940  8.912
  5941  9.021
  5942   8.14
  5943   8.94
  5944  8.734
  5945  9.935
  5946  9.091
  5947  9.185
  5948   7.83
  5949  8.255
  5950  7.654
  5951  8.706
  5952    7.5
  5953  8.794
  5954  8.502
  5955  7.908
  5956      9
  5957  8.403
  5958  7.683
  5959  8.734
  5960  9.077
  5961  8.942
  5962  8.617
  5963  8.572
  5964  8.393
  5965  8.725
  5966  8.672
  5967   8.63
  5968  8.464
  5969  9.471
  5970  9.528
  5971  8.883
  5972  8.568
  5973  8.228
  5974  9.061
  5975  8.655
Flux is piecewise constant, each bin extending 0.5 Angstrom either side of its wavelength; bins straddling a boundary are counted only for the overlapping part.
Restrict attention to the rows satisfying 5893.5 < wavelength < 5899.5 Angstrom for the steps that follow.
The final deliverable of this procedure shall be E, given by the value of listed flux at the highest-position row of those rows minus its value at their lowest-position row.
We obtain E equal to 1.4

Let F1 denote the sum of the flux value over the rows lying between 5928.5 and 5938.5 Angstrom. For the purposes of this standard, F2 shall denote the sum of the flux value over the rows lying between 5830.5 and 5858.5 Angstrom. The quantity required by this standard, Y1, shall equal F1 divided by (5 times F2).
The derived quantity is 0.06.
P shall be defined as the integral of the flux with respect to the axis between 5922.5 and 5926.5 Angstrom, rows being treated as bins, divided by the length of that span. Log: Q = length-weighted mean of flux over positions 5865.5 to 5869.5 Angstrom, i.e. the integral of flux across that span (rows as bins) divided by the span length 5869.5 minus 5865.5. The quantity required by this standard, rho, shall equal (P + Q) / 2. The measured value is 8.4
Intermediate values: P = 8.3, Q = 8.48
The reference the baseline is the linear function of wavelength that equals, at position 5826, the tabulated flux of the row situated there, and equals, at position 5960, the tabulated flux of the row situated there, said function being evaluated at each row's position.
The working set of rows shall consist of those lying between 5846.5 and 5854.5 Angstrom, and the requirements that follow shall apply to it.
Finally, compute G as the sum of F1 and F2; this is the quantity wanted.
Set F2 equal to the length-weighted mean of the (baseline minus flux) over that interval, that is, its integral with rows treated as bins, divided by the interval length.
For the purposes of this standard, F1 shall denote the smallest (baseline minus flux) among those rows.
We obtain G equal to -1.5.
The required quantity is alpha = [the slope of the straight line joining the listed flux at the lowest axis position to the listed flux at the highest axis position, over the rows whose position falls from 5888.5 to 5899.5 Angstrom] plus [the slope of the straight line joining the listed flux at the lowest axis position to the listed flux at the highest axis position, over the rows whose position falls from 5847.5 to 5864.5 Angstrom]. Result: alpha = 0.3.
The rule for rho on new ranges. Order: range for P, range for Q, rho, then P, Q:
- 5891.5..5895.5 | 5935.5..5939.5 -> 6.0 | 4.2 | 7.85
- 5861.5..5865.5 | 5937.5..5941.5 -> 8.5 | 8.6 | 8.40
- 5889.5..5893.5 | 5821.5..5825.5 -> 6.5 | 3.7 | 9.27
